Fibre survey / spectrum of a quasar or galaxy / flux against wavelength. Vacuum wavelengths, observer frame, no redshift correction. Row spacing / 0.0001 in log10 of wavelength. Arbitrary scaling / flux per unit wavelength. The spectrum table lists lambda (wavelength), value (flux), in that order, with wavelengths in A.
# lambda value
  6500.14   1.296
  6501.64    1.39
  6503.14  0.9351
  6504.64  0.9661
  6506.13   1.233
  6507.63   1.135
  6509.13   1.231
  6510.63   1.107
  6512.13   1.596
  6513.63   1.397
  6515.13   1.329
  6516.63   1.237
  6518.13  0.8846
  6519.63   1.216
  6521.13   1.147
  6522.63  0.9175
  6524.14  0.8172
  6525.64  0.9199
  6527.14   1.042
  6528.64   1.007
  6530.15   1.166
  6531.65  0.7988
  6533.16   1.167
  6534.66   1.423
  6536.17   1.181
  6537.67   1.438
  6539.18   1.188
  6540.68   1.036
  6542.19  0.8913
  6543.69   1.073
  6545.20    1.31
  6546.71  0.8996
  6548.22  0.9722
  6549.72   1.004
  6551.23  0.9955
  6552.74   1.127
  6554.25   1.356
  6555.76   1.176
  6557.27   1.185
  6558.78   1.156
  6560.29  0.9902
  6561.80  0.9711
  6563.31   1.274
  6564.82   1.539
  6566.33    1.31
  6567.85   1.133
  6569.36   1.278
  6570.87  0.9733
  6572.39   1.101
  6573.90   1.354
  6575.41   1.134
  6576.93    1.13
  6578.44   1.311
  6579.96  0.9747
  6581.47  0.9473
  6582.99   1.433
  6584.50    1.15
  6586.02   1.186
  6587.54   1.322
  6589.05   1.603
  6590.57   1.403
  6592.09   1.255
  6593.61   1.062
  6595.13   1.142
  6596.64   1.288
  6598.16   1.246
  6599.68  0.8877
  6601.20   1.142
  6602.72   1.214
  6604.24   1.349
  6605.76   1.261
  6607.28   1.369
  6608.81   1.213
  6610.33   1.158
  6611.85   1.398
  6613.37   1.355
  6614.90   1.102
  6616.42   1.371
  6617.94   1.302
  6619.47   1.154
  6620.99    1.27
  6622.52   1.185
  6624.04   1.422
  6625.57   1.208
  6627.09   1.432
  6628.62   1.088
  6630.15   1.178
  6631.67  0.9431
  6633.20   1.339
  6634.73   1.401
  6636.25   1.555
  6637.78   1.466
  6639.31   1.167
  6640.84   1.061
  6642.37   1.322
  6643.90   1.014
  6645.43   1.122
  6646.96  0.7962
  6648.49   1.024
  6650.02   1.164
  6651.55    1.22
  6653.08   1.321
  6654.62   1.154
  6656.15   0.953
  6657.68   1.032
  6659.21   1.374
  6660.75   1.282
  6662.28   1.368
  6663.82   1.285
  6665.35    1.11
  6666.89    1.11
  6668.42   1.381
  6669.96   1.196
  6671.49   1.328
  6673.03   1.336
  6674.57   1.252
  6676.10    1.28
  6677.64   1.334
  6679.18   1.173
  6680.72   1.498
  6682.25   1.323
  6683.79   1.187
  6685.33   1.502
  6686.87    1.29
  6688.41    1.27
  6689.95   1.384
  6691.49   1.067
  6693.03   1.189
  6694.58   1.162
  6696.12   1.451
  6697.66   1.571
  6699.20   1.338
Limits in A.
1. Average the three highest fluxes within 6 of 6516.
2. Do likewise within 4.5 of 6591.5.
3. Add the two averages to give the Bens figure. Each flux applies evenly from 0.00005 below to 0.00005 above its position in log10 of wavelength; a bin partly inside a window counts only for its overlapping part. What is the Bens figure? 2.88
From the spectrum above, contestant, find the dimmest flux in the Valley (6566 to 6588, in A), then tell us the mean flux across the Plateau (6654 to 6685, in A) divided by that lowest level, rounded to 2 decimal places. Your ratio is 1.32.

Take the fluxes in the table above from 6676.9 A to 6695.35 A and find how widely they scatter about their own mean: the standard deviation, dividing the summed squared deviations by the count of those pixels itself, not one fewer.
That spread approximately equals 0.129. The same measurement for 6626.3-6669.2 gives 0.178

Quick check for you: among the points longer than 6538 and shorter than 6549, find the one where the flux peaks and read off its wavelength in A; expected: 6545.20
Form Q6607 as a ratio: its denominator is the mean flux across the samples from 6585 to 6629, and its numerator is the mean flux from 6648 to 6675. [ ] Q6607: 0.97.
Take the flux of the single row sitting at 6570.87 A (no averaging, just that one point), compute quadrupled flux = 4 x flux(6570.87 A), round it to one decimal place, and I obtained 3.9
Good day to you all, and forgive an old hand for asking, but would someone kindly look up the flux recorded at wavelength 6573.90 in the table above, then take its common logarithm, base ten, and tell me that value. 0.13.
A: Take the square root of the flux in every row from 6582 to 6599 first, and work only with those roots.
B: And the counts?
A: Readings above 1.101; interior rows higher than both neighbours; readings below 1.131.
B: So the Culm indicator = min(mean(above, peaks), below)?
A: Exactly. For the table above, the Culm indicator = 4.5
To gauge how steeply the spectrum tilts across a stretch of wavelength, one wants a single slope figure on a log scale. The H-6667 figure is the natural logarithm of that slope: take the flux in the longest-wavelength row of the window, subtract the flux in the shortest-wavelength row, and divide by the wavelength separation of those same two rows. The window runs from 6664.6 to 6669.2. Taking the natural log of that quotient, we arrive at -2.4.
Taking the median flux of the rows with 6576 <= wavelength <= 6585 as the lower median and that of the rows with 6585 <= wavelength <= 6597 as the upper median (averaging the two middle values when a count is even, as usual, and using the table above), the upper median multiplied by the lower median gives 1.45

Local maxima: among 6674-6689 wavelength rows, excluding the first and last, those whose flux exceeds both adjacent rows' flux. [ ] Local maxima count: 3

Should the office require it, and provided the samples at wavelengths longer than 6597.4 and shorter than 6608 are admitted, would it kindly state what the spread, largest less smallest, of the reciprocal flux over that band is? 0.40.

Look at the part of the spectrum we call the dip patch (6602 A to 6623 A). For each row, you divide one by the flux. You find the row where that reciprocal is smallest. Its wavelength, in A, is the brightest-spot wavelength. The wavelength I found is 6611.85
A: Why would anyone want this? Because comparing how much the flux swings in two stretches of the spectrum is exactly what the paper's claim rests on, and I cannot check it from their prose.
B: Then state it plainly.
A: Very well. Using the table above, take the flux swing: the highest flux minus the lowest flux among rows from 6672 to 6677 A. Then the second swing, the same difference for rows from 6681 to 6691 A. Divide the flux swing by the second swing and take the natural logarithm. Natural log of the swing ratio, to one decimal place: -1.3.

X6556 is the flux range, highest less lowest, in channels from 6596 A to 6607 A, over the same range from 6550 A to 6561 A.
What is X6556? 1.26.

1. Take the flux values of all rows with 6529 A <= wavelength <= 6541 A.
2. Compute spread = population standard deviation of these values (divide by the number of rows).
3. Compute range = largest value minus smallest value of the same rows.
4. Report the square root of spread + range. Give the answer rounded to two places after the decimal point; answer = 0.91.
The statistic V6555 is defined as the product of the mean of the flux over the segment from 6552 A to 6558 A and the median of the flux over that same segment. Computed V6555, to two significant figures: 1.4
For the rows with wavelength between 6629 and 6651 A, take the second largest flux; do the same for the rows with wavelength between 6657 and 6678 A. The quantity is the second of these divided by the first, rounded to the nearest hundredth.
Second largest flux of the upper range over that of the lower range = 0.94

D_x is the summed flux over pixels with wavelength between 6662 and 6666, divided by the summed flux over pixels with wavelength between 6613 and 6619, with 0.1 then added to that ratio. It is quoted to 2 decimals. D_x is 0.83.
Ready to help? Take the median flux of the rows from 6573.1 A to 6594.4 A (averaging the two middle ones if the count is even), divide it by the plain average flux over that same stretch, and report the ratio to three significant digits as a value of 0.990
